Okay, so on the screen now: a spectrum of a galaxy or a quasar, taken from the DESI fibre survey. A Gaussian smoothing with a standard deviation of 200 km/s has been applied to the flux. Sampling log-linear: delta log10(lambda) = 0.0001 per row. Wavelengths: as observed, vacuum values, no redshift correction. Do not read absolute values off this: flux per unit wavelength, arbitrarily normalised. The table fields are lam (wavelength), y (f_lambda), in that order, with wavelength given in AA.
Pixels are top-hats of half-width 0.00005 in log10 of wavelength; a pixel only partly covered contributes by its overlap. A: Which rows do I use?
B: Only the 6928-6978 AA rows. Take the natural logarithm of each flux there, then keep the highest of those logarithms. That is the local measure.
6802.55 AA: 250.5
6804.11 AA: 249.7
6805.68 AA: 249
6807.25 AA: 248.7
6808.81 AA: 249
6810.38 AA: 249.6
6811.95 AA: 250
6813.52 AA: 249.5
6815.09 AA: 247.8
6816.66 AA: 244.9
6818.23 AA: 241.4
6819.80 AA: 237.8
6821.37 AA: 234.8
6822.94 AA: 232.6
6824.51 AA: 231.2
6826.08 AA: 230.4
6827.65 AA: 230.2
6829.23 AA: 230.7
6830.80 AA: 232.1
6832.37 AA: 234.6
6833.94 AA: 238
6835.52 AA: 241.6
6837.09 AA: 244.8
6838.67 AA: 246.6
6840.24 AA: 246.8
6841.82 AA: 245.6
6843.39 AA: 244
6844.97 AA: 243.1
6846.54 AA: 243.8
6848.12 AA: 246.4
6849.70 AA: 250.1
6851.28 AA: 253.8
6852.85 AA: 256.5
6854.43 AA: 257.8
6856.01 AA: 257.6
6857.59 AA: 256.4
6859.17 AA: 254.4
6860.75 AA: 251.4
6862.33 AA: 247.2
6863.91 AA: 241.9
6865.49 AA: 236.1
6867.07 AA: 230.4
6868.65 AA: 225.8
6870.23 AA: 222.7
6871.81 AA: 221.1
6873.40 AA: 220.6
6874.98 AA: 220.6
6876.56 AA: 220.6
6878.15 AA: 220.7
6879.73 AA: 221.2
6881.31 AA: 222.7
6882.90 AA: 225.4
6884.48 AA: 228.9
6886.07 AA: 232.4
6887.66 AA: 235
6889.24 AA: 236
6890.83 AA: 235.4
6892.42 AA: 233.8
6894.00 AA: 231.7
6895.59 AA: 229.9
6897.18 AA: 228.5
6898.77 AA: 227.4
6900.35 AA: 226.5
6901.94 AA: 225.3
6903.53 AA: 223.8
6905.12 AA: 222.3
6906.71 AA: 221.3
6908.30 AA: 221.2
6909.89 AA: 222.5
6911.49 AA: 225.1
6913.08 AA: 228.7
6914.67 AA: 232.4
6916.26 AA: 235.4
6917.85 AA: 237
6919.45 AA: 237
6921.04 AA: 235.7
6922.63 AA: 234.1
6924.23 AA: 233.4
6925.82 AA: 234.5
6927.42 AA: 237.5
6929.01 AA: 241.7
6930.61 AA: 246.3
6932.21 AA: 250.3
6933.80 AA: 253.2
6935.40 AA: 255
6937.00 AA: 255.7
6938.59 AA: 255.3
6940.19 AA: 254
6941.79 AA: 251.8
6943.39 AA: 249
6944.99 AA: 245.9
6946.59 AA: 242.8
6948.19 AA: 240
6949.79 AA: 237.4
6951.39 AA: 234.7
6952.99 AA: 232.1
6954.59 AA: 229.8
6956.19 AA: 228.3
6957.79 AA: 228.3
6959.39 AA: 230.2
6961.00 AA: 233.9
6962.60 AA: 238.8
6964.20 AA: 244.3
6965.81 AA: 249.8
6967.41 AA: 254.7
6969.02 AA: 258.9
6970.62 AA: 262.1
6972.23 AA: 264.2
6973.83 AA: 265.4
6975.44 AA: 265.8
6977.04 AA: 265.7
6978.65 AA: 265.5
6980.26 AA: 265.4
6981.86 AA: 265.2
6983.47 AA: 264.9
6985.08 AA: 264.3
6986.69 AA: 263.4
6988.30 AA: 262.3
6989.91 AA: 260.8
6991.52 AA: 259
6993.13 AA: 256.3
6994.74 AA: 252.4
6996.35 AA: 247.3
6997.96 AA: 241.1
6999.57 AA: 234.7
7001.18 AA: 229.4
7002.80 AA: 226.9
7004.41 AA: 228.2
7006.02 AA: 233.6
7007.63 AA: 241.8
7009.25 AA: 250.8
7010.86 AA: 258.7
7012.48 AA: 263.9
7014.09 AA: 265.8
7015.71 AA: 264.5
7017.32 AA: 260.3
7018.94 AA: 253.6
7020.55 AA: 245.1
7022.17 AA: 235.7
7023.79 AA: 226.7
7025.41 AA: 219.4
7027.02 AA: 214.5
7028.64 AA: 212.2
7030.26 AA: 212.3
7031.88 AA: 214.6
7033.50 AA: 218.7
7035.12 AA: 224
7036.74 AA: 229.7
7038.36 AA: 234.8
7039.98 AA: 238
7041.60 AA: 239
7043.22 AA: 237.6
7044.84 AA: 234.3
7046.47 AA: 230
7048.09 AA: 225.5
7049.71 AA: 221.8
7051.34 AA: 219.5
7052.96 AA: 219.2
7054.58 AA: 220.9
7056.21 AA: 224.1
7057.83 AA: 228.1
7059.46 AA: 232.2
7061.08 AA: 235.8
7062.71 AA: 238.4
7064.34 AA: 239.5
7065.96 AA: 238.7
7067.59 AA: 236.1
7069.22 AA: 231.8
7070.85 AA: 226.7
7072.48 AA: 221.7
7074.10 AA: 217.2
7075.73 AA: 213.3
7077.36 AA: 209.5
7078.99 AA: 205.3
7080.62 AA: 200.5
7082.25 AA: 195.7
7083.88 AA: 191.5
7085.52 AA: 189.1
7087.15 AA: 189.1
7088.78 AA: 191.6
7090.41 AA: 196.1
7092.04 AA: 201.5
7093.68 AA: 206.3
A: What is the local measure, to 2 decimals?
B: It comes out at 5.58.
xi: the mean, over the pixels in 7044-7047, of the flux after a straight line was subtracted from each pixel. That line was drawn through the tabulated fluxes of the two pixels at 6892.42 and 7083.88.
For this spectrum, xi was 32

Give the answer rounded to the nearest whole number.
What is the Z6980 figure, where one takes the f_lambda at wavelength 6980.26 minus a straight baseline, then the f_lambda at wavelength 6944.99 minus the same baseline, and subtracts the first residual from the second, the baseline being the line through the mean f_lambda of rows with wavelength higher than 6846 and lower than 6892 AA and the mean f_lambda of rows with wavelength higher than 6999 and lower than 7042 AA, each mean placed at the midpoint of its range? -20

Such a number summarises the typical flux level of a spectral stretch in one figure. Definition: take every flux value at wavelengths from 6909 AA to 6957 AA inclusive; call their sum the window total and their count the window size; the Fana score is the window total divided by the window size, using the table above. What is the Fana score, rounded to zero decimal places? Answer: 240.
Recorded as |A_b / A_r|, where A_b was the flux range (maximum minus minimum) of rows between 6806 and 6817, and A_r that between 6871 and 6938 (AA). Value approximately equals 0.15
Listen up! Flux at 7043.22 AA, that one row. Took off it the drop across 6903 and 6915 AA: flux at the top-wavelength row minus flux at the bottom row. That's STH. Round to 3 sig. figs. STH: 229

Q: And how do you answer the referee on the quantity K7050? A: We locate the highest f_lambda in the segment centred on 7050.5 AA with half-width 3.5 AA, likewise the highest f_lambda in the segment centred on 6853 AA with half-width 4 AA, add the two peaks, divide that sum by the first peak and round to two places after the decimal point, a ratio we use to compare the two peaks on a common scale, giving 2.14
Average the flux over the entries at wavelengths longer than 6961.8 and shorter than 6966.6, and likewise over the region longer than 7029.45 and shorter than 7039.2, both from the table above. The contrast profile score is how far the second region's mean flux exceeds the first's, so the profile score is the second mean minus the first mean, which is -22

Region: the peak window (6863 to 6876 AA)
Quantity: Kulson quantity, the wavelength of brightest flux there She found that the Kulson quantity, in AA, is 6863.91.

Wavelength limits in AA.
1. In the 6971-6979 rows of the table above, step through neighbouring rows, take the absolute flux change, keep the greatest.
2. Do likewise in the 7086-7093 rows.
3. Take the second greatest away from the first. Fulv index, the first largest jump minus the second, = -4.2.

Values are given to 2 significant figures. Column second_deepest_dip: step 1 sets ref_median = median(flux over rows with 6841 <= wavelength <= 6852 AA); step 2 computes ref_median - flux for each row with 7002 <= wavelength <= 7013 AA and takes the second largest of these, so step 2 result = 17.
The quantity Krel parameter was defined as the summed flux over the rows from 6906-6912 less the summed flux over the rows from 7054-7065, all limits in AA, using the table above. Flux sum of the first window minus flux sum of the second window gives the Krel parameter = -729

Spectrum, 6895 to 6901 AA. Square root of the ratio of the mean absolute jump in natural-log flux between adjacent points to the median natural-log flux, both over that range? 0.030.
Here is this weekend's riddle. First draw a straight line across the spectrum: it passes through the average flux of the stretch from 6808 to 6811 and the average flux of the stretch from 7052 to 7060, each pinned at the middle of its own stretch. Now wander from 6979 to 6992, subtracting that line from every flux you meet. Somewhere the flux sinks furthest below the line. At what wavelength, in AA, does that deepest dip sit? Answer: 6991.52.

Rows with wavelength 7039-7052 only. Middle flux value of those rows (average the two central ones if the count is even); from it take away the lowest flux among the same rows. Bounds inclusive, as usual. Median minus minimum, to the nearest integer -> 13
